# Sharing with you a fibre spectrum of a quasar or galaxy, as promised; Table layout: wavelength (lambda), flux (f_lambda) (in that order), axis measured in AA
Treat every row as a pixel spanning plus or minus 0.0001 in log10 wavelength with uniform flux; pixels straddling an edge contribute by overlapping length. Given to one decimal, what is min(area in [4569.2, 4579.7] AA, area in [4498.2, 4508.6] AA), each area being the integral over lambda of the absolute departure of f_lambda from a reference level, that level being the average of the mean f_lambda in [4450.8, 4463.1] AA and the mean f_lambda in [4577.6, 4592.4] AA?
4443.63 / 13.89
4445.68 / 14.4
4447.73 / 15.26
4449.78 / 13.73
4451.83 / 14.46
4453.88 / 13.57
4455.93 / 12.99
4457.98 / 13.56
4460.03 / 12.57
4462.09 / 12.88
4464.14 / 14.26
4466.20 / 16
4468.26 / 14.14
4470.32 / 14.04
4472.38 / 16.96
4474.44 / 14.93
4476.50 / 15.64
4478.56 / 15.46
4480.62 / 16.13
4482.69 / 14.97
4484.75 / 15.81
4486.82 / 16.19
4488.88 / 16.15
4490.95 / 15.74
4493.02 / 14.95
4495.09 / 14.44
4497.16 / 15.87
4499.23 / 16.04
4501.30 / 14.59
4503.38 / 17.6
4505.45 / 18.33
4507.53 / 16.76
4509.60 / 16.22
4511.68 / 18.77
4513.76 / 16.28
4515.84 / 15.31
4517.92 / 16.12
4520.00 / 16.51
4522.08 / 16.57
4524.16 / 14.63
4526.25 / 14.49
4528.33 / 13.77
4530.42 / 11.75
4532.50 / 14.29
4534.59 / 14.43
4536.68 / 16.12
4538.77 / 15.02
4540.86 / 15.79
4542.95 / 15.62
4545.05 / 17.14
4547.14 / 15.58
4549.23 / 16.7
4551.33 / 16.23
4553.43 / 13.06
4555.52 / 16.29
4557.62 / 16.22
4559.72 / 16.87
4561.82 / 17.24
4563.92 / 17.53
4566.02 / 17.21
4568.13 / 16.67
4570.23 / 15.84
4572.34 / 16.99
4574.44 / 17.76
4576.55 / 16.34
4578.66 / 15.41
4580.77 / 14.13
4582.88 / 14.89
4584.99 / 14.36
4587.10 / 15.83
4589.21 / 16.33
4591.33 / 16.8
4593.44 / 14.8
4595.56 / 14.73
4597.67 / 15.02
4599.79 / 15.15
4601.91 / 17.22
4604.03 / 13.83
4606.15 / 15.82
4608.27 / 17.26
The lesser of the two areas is 22.1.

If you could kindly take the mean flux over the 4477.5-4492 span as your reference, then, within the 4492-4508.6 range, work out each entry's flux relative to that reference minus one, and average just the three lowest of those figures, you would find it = -0.071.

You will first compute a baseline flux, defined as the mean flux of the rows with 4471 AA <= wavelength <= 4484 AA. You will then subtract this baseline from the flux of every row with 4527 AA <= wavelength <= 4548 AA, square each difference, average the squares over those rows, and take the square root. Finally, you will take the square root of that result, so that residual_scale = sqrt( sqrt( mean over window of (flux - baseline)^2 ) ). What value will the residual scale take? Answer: 1.26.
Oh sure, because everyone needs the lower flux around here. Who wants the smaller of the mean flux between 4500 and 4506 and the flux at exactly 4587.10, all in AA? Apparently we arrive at 15.83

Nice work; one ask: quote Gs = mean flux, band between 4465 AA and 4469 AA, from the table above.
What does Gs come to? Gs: 15.1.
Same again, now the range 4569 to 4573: 16.4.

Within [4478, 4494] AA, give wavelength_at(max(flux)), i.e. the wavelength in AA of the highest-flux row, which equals 4486.82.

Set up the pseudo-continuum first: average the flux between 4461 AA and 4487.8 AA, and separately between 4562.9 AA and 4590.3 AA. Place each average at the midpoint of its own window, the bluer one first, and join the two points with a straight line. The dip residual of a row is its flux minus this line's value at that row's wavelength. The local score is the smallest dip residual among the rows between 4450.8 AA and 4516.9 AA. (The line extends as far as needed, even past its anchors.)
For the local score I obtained -2.5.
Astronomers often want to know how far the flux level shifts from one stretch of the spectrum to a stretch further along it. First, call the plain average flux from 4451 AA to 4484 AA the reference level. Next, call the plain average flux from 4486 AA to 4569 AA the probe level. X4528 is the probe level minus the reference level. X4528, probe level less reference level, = 1.3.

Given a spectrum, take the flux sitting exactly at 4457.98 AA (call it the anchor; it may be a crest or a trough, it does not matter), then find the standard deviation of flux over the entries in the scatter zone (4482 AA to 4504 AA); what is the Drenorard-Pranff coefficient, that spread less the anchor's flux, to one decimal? -12.7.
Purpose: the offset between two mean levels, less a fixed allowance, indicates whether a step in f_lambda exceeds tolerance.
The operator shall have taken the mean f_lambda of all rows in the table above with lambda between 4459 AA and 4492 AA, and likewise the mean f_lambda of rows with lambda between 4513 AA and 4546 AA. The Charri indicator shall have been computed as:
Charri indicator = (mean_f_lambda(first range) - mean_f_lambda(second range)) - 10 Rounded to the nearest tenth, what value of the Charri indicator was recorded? -10.1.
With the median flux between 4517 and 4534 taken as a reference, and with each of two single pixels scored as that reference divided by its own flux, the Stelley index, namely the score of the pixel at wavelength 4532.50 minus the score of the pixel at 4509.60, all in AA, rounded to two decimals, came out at 0.12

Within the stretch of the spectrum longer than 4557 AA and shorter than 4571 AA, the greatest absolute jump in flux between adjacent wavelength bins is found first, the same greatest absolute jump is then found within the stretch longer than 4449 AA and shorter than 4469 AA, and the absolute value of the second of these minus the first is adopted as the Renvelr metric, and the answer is 1.0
